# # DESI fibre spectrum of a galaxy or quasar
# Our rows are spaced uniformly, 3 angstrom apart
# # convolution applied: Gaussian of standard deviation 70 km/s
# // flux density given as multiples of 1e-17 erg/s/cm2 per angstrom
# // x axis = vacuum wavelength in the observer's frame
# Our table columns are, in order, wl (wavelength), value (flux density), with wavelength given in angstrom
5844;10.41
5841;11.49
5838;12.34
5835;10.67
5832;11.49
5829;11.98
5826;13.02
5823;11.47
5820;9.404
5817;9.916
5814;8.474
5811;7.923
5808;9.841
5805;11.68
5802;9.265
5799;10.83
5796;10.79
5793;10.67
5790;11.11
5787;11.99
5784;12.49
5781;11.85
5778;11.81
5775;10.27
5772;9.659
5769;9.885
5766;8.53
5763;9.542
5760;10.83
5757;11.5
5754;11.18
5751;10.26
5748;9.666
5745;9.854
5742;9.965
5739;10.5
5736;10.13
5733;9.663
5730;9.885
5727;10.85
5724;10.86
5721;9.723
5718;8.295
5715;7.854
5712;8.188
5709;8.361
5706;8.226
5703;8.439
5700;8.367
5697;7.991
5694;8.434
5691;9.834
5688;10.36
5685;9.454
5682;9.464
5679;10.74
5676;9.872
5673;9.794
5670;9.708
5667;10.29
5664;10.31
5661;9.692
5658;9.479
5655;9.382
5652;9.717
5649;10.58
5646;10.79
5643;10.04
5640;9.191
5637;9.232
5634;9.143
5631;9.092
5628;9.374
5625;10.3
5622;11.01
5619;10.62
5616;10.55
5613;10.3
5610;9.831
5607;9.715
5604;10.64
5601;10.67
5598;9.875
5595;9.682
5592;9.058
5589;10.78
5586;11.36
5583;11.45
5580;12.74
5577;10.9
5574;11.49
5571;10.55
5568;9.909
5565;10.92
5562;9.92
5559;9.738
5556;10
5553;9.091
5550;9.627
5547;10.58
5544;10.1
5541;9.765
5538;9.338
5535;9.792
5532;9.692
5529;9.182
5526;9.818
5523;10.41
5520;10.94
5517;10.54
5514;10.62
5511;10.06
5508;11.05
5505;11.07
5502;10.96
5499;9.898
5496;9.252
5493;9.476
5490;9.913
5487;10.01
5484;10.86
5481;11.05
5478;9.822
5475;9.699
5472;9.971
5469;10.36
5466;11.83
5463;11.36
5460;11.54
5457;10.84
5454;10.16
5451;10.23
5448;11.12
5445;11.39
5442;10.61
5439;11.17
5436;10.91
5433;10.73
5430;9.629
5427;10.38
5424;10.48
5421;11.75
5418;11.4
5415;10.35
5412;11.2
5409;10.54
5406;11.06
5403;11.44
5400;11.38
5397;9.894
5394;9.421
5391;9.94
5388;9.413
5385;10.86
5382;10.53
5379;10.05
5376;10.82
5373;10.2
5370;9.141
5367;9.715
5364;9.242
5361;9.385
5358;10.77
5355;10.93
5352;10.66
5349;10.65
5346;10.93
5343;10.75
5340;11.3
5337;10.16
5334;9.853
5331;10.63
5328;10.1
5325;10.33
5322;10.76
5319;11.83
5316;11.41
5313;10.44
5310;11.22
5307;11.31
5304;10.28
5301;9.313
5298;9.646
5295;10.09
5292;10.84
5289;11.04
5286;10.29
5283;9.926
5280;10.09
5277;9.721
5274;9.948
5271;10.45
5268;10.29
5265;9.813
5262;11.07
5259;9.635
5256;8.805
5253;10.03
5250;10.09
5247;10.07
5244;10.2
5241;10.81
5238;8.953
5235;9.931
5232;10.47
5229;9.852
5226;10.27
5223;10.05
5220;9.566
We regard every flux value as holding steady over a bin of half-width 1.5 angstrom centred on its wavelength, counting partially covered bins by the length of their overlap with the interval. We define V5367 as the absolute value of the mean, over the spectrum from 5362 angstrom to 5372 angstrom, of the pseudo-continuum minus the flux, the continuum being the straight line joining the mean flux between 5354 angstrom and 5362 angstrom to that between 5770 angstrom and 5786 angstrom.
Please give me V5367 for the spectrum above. 1.0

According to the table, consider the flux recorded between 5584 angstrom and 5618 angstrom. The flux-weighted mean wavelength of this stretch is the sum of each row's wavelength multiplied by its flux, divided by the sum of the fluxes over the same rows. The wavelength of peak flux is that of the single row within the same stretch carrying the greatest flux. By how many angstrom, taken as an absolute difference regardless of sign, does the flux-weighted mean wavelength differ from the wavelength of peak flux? 14.9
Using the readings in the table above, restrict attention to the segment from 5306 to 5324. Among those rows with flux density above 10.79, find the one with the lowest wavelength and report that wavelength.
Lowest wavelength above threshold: 5307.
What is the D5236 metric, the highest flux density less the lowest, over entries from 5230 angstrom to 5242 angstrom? 1.9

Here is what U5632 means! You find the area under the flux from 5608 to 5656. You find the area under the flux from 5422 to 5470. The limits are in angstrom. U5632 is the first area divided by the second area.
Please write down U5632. 0.92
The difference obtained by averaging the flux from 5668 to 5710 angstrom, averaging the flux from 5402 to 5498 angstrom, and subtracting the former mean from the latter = 1.4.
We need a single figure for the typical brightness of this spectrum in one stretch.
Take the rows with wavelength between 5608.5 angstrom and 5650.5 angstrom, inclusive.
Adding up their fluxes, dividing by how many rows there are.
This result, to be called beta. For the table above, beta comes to 10.0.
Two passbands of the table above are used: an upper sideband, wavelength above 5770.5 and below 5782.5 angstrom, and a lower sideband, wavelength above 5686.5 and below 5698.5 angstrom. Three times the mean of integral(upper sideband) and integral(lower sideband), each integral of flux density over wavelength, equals 361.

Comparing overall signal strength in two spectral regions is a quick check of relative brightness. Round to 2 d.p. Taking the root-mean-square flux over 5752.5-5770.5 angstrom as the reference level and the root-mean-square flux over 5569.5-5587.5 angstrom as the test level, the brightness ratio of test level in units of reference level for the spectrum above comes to 1.11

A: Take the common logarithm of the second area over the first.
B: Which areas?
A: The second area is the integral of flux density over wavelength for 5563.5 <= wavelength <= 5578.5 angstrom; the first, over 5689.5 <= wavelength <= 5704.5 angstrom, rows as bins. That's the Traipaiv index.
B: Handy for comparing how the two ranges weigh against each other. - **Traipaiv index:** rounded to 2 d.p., 0.10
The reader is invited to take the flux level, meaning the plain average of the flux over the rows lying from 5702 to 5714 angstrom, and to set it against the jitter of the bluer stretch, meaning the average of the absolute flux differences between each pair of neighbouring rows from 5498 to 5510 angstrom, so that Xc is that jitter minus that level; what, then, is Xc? -7.9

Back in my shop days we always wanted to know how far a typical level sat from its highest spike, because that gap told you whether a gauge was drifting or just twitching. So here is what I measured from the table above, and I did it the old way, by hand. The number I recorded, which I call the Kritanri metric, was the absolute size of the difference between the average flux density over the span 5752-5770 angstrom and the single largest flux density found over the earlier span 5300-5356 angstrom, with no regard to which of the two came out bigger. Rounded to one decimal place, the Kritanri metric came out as 1.6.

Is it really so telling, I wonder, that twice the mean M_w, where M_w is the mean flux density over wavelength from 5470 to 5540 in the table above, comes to 20.3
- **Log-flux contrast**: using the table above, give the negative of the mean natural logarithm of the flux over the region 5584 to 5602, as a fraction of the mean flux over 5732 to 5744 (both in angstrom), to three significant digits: -0.231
